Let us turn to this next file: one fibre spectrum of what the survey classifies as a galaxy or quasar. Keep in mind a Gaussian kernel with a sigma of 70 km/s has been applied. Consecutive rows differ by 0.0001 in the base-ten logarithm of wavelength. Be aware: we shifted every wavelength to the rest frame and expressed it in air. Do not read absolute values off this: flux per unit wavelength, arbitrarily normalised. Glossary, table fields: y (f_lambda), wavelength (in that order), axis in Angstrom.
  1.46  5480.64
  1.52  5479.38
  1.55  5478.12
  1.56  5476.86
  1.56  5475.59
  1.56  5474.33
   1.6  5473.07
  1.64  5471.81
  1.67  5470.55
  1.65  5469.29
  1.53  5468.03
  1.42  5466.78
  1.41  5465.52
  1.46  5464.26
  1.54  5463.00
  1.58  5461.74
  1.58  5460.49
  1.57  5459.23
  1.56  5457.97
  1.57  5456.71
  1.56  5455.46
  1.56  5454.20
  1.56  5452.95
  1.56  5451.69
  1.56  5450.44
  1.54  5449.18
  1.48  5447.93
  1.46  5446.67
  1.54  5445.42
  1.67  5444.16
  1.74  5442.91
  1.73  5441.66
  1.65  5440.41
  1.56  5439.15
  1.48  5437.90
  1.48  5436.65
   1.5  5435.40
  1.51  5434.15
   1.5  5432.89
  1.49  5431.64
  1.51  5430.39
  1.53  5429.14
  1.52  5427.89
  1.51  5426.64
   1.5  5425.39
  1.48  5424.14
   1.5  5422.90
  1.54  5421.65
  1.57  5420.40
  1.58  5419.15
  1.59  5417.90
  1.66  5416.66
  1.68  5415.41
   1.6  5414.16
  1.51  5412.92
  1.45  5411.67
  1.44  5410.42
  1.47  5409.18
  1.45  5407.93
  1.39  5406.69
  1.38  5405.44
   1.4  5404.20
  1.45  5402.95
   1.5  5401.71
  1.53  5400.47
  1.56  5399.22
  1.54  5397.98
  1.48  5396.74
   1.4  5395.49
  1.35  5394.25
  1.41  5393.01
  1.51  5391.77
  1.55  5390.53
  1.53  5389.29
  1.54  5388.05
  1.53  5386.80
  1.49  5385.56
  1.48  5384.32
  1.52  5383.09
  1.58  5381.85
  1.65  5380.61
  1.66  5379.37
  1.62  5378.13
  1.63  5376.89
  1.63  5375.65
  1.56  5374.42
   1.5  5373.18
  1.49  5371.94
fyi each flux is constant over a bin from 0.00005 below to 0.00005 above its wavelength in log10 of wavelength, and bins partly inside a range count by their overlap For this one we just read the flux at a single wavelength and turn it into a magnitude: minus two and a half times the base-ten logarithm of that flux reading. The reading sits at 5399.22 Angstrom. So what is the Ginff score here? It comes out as -0.48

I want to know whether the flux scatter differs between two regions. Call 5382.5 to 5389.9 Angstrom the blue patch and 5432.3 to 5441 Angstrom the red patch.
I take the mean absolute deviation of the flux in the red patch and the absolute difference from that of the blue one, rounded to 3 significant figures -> 0.0253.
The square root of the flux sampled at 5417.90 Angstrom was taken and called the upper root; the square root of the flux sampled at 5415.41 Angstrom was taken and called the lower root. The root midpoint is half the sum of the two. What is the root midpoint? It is 1.28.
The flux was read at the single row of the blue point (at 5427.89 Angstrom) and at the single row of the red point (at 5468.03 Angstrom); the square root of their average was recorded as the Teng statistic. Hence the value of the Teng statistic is 1.23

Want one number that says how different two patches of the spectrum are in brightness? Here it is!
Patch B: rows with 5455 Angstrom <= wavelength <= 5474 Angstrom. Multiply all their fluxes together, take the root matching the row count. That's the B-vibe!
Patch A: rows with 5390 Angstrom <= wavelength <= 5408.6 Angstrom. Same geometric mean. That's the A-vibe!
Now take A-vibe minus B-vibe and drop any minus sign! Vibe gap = 0.10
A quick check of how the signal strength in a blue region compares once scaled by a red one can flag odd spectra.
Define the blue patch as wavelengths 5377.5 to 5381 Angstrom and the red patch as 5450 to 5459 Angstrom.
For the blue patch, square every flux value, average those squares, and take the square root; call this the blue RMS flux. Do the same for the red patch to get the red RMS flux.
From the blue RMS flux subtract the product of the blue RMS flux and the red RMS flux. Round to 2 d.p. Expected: -0.92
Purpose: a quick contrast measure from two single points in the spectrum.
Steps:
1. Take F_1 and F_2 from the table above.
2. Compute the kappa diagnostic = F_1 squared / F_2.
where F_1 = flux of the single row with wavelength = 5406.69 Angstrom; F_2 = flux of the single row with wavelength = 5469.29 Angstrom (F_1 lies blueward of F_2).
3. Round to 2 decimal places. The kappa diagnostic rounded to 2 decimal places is 1.17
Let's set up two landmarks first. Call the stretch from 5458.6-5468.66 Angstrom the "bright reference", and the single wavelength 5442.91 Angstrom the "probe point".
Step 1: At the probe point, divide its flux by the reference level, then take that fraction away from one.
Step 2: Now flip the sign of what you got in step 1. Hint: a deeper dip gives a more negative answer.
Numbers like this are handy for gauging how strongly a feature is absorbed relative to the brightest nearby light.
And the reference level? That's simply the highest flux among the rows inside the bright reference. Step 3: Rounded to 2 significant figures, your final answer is 0.10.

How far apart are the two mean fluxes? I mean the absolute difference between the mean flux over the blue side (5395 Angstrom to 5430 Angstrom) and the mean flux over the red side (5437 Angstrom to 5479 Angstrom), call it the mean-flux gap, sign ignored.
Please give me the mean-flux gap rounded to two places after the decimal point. 0.06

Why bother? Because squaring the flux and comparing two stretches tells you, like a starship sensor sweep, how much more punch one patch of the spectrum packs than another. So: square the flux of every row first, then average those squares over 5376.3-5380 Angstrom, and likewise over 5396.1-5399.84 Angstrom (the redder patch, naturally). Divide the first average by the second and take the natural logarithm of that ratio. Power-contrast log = 0.14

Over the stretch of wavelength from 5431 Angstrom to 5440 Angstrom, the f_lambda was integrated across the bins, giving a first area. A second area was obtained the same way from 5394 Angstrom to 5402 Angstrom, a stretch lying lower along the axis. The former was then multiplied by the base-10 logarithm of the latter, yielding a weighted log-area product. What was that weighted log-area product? 14.6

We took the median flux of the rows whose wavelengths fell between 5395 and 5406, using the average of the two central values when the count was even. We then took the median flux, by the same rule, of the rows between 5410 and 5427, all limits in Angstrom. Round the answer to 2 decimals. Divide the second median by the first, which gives 1.03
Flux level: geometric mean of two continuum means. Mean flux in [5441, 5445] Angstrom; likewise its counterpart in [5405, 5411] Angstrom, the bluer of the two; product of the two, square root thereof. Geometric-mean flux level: 1.56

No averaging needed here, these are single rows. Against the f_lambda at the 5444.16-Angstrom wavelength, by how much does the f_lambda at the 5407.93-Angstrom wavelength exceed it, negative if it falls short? -0.22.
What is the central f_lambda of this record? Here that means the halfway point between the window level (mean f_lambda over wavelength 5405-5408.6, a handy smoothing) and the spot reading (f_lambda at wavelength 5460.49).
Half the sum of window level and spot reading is 1.49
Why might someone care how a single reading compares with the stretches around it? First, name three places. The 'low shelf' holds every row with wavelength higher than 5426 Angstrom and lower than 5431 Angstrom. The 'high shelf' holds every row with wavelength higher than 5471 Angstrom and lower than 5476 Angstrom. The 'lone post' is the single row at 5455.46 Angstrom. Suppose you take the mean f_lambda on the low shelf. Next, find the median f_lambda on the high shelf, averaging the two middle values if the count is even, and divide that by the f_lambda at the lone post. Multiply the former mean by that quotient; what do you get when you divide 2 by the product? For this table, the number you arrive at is 1.30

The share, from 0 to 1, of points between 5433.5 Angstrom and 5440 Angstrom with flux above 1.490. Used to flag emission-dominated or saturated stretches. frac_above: 0.60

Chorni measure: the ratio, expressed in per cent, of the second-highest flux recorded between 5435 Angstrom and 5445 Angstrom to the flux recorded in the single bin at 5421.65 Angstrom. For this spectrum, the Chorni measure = 112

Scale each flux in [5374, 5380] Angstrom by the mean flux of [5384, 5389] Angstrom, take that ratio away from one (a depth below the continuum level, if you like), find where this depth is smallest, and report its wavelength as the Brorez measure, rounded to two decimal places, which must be 5379.37 Angstrom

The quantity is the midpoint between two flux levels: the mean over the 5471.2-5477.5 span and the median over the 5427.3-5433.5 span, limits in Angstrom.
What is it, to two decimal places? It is 1.55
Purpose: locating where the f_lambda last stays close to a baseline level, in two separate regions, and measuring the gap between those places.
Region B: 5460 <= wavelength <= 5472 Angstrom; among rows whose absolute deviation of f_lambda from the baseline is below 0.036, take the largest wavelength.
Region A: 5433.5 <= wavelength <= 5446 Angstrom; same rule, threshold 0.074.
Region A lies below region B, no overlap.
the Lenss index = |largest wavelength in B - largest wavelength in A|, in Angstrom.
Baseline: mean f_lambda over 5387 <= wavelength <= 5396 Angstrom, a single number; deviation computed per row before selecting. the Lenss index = 18.8 Angstrom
